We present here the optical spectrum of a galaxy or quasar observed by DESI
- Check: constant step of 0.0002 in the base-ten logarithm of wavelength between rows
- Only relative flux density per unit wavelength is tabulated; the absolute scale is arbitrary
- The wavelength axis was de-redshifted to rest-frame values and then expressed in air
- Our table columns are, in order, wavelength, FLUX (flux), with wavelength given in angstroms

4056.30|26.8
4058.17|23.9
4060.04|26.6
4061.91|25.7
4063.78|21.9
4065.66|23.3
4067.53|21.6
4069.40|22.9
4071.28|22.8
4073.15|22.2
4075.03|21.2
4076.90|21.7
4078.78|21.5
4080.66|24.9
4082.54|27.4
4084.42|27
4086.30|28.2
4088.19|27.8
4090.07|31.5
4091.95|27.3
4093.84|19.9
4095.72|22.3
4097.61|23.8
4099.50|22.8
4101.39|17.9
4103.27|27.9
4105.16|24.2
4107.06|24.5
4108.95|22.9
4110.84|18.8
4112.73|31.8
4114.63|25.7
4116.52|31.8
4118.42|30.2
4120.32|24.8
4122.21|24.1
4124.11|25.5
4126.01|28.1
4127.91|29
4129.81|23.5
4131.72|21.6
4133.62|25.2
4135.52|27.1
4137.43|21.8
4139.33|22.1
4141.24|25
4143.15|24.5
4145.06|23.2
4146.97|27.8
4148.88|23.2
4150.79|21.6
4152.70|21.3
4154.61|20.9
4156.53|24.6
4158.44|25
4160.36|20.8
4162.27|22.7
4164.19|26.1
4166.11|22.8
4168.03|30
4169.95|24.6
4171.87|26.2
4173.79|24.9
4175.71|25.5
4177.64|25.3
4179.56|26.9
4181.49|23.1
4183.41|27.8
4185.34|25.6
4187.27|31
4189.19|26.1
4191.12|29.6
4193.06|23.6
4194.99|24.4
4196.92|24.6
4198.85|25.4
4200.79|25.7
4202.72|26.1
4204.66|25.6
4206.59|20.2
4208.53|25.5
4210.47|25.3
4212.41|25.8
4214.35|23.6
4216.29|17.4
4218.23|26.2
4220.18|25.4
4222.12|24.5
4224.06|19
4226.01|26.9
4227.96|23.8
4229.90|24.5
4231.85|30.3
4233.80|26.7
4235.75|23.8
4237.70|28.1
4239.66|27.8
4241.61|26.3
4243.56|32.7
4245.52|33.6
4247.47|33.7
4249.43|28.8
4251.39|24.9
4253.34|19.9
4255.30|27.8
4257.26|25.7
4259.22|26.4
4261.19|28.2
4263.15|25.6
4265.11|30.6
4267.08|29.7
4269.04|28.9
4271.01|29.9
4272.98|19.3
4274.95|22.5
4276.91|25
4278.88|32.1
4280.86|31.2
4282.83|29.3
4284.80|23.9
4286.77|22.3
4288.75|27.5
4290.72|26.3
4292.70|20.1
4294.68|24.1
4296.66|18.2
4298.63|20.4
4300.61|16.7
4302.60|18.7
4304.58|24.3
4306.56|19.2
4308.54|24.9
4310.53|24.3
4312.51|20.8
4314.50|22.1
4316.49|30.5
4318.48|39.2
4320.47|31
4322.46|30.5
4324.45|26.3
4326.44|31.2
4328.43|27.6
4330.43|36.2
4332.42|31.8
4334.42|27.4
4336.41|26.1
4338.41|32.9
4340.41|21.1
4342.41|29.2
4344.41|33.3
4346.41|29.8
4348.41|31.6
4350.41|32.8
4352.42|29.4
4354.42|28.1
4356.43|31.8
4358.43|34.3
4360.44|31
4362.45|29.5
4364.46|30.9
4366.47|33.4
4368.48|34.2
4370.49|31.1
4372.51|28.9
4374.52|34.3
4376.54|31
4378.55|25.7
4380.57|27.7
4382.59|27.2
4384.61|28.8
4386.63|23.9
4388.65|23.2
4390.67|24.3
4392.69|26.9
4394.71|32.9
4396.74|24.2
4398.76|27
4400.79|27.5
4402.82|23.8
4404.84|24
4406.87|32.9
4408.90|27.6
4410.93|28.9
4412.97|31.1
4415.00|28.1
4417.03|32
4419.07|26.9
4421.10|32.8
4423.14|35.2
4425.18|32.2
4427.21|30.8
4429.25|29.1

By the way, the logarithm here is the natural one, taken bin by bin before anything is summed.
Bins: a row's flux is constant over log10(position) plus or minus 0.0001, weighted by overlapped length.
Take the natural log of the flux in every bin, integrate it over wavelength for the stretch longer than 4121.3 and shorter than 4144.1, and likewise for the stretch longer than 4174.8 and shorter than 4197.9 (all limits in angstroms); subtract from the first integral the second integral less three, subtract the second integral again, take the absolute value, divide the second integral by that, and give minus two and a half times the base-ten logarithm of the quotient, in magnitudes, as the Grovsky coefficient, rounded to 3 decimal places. -0.012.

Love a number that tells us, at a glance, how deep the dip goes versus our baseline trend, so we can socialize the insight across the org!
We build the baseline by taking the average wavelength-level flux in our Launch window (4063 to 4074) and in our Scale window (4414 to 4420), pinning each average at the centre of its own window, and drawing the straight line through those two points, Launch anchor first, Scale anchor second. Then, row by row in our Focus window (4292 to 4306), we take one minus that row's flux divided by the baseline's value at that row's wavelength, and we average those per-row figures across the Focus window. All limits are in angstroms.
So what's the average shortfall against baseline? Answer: 0.24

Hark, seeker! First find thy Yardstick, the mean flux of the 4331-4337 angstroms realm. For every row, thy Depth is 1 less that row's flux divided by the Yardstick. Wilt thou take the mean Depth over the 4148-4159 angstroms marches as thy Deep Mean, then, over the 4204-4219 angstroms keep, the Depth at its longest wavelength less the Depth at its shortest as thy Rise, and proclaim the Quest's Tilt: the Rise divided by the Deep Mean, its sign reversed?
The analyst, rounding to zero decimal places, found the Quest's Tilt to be 0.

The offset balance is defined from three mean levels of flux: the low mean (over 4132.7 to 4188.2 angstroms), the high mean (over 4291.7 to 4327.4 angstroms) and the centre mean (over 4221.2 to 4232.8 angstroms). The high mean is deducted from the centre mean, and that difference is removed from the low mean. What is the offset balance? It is 24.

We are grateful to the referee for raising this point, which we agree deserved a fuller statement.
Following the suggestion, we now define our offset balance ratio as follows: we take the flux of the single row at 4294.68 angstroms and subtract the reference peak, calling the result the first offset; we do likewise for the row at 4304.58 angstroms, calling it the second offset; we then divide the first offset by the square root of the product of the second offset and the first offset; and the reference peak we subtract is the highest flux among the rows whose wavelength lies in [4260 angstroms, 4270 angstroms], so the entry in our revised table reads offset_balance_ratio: -1.0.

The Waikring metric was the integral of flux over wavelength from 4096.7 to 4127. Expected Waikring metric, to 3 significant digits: 767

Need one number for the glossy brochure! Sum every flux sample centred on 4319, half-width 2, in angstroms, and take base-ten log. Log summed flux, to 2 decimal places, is 1.85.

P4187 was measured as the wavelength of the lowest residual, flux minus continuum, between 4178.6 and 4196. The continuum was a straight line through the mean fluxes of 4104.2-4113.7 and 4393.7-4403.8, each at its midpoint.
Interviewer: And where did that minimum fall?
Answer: 4181.49 angstroms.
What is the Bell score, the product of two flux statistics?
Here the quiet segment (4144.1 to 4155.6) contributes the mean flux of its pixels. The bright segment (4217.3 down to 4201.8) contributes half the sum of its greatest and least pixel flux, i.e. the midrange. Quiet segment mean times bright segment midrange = 500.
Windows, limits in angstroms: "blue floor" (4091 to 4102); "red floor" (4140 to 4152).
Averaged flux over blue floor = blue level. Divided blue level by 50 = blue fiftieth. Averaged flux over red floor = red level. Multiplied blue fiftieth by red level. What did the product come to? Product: 10.8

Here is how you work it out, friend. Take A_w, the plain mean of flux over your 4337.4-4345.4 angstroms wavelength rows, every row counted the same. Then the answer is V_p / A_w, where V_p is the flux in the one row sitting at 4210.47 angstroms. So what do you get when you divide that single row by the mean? 0.869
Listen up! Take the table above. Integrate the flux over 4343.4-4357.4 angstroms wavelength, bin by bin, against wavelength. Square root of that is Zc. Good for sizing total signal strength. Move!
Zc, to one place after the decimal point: 20.8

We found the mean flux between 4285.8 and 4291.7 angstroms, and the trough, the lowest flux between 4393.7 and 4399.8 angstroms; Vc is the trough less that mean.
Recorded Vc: -1.2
